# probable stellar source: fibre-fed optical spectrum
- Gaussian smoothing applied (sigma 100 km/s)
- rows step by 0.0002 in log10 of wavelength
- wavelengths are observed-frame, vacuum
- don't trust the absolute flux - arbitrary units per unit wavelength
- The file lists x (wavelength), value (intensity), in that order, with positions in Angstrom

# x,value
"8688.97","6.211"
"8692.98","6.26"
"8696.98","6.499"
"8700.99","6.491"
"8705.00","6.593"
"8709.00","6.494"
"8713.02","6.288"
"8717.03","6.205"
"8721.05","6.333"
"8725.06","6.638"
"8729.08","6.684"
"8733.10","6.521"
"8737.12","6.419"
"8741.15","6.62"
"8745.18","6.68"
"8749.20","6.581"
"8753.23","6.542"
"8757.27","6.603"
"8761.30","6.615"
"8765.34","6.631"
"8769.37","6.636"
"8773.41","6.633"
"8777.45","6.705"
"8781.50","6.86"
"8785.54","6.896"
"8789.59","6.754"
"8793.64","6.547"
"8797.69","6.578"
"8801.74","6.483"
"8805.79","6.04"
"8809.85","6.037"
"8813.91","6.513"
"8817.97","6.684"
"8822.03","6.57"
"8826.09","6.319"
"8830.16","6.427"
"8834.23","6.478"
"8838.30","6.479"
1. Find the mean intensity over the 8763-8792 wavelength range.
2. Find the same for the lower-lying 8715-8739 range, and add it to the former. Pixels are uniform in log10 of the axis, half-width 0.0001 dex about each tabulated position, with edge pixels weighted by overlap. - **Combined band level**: 13.2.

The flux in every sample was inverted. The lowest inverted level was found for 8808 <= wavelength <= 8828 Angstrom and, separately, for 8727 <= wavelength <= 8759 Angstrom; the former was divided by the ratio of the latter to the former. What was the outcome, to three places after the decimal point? 0.150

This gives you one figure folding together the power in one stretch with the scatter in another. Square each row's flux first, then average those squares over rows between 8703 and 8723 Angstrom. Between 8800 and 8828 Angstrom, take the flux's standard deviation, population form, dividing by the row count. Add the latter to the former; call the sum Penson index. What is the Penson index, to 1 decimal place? 41.0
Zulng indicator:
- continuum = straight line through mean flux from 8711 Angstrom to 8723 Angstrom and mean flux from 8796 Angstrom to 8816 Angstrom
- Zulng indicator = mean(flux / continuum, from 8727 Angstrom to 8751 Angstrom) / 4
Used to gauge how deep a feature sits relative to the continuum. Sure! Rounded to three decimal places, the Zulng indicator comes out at 0.262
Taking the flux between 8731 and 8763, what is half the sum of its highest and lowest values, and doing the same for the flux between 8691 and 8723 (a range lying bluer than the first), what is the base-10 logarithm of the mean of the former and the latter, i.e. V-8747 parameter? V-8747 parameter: 0.811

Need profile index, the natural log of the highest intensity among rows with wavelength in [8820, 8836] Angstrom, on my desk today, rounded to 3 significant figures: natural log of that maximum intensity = 1.88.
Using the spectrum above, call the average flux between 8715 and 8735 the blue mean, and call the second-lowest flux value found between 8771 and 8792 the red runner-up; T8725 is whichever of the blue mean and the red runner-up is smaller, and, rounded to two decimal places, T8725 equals 6.48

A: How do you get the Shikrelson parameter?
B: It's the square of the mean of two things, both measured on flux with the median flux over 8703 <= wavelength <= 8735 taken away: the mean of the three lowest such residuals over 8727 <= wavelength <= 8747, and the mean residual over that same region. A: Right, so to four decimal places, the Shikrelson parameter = 0.0020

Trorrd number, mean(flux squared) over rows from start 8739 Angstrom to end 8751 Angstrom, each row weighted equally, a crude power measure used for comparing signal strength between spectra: 43.9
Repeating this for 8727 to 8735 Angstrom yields 43.6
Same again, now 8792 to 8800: 43.1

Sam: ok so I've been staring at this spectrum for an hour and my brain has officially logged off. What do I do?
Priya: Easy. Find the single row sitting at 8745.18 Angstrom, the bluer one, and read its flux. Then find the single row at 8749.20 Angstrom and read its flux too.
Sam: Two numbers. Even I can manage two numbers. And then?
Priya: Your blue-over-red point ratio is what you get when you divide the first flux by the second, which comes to 1.02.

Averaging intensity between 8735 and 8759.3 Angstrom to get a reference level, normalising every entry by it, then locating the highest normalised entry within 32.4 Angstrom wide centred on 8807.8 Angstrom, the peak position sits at 8817.97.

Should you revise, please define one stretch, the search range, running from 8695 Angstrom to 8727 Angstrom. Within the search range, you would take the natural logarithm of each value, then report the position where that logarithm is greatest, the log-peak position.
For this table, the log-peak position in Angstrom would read 8725.06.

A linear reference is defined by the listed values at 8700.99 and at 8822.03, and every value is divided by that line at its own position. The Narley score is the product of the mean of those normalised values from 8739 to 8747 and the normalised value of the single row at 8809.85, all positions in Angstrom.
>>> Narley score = 0.94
